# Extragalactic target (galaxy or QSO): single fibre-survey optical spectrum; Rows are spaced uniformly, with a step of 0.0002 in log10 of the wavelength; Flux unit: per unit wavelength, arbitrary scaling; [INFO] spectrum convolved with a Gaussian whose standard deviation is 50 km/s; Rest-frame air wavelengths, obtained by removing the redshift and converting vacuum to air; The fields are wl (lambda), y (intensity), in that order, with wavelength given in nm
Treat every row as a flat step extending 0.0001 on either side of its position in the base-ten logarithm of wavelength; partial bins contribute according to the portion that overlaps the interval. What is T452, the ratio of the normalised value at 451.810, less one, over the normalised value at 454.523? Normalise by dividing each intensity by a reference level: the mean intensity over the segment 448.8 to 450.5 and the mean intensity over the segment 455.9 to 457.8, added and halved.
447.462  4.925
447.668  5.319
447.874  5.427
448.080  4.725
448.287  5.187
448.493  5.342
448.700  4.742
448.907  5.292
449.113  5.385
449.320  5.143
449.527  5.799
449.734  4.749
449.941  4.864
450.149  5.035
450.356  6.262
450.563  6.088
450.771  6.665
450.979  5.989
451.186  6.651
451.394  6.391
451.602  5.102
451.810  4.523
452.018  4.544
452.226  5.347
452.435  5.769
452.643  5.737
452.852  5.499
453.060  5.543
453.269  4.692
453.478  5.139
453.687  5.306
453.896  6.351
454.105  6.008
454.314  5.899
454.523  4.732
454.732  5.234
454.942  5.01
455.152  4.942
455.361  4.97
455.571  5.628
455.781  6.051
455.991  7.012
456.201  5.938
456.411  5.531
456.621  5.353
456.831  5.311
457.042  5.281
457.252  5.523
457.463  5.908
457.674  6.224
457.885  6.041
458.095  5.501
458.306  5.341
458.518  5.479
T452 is -0.22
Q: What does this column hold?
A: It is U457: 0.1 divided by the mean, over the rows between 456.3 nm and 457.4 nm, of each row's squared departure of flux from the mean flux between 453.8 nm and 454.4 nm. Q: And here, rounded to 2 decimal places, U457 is 0.21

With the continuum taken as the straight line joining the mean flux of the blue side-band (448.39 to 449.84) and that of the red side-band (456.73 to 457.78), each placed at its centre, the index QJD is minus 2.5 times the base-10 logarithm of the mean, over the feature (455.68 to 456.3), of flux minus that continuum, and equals 0.3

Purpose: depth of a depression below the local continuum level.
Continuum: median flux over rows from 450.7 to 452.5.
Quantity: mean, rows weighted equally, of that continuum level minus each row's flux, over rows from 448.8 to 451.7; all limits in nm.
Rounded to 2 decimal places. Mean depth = 0.10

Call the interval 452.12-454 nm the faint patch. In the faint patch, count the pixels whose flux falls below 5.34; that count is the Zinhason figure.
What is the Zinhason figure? 3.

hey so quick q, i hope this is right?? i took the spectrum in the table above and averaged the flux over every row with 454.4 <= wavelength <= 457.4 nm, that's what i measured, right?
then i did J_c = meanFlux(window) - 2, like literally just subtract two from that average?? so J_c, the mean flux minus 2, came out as 3.47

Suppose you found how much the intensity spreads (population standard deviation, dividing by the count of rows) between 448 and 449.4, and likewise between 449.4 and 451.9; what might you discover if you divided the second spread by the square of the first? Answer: 11.5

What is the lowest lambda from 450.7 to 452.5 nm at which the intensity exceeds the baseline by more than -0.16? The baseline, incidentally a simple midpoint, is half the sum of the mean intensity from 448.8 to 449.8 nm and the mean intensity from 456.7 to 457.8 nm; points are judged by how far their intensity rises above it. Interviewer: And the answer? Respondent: 450.771 nm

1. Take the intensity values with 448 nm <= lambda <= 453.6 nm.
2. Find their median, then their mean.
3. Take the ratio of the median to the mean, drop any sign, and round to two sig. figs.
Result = 0.99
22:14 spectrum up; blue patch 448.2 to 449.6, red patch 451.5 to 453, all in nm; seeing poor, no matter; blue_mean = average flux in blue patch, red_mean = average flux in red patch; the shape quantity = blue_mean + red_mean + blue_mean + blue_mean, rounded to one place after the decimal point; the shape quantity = 21.0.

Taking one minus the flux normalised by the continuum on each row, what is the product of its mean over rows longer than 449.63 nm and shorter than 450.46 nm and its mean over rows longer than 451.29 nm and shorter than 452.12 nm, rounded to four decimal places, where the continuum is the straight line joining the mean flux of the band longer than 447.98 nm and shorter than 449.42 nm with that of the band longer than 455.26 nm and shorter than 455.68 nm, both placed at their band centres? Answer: -0.0002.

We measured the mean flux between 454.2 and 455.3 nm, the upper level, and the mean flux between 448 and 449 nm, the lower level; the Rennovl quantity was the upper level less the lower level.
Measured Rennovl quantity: 0.11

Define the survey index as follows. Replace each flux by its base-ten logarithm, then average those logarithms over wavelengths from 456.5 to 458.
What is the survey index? 0.752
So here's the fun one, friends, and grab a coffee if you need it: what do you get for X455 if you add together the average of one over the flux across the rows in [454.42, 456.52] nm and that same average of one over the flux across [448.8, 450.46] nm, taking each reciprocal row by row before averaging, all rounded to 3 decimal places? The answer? 0.374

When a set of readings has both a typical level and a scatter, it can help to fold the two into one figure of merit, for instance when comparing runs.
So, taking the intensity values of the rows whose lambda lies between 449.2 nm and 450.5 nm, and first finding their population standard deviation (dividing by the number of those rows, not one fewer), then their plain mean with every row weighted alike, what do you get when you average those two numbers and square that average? 8.6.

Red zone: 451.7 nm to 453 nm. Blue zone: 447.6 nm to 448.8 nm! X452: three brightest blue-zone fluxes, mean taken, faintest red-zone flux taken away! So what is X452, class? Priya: 0.84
